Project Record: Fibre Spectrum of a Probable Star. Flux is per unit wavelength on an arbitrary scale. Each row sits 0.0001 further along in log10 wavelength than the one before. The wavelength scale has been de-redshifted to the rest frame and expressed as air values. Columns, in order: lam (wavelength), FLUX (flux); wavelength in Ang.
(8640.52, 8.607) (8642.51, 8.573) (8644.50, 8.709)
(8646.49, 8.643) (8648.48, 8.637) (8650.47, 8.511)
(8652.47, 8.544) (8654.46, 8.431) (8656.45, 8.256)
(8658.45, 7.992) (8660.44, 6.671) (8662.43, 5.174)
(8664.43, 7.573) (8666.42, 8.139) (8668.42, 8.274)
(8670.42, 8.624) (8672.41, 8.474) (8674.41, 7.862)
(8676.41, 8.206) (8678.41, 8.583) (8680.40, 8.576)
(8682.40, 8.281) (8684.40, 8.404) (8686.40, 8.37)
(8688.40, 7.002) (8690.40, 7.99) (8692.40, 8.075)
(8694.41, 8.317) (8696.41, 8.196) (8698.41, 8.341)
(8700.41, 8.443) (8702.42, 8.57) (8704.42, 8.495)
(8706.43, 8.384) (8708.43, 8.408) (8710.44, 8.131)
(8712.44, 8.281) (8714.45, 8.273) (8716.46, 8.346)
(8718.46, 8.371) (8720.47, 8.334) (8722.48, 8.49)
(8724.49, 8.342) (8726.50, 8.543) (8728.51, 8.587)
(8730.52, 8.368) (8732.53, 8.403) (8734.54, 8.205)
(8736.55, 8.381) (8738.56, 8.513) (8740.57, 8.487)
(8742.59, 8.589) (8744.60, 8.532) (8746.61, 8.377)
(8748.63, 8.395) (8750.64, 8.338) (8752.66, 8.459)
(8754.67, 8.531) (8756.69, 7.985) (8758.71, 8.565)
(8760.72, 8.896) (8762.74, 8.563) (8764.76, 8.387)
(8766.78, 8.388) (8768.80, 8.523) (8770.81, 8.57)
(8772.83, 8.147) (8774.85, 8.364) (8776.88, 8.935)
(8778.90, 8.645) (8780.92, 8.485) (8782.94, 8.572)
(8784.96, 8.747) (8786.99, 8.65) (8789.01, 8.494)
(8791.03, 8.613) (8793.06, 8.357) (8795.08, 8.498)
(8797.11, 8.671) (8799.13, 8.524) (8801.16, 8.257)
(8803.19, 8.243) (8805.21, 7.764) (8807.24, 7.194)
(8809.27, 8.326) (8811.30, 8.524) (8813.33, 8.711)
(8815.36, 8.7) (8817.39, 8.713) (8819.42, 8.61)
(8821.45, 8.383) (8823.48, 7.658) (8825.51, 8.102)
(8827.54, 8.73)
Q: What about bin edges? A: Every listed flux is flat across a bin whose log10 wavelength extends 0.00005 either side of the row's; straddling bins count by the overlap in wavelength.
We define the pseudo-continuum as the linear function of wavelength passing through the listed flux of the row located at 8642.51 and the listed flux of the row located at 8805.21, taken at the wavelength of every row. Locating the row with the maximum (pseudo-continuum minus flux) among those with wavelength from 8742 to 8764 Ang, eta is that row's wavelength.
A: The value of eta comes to 8756.69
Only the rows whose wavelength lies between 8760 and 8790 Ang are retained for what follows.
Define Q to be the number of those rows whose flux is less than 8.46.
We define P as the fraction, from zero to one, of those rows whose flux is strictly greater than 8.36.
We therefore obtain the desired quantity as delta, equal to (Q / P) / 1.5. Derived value 3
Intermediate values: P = 0.93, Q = 4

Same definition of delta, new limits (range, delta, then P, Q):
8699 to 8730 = 11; 0.60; 10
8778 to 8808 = 5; 0.67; 5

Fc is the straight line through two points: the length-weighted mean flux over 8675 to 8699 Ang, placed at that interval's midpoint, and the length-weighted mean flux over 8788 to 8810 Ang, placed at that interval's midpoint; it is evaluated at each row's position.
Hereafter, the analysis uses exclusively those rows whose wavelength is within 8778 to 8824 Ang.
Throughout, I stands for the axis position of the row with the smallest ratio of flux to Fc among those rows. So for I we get 8807.24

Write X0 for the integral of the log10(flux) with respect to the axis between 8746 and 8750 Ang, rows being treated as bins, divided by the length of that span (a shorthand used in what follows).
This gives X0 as 0.923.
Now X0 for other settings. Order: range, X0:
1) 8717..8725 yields 0.924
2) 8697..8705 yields 0.927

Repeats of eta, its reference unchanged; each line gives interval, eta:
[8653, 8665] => 8662.43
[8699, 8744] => 8710.44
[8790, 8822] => 8807.24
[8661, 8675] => 8662.43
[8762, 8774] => 8772.83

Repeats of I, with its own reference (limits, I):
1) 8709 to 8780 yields 8756.69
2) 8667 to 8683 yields 8674.41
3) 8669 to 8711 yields 8688.40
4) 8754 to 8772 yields 8756.69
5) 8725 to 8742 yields 8734.54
